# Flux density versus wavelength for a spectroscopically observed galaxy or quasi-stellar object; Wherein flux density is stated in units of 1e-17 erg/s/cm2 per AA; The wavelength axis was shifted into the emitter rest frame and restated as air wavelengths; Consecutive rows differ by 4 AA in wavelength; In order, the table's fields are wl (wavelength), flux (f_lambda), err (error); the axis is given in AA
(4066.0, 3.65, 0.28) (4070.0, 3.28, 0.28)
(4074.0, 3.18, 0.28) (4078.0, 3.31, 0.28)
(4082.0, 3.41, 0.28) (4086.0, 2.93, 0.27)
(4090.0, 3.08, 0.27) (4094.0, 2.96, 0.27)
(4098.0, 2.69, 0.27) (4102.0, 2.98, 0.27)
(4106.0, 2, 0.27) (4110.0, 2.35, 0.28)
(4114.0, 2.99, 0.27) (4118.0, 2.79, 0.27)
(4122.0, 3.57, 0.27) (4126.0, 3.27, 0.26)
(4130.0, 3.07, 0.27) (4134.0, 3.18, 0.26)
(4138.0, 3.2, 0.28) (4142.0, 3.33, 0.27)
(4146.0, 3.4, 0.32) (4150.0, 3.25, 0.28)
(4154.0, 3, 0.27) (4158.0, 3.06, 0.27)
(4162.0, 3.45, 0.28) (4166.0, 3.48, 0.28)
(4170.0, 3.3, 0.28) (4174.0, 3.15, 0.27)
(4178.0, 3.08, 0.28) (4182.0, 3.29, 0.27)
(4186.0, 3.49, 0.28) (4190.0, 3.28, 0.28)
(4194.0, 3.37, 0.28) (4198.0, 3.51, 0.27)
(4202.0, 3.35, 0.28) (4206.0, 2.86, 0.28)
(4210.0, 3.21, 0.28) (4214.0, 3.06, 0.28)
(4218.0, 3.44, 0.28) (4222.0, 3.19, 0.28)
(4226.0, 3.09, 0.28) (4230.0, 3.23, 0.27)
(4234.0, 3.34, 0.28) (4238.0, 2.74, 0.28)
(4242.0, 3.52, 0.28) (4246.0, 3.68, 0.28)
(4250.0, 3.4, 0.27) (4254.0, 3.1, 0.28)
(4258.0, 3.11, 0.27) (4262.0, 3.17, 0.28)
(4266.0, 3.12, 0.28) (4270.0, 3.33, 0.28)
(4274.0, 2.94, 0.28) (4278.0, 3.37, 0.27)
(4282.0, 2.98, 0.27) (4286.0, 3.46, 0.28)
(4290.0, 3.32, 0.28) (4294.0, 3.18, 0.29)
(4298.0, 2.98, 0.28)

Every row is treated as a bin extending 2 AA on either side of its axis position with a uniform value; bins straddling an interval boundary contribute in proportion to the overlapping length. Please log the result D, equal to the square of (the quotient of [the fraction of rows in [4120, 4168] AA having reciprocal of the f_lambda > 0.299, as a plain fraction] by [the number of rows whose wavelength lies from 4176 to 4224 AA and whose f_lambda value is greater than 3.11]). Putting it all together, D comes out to 0.0055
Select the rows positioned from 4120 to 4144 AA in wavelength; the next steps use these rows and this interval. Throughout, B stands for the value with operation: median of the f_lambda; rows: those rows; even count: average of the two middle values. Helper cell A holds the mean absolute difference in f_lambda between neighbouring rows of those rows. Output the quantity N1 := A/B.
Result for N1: 0.047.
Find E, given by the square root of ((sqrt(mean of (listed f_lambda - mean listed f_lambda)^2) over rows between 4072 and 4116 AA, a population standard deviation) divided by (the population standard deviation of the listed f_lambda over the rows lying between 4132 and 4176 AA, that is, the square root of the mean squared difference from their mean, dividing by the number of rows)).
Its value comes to 1.63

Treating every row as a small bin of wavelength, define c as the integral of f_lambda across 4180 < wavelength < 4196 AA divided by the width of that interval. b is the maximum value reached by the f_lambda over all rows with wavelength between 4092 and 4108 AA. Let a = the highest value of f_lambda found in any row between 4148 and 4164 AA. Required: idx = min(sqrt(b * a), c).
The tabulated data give 3.21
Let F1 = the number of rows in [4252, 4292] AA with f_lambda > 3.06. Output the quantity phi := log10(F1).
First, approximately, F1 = 8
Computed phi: 0.90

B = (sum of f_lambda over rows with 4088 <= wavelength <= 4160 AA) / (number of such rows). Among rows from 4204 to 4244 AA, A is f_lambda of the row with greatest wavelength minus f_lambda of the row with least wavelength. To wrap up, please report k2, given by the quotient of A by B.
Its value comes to 0.22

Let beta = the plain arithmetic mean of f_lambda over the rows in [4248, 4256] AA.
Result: 3.25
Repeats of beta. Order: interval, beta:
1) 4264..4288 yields 3.20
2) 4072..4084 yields 3.30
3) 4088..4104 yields 2.93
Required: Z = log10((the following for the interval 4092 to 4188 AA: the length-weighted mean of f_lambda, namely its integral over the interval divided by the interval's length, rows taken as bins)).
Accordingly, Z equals 0.491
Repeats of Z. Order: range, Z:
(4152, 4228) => 0.511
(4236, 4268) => 0.509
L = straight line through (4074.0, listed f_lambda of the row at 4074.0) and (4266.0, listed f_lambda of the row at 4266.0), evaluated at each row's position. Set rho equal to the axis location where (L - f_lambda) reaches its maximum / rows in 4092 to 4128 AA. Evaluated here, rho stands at 4106.0 AA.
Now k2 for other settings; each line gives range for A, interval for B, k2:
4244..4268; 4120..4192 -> -0.17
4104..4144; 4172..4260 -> 0.41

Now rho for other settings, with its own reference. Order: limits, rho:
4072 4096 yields 4086.0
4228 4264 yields 4238.0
